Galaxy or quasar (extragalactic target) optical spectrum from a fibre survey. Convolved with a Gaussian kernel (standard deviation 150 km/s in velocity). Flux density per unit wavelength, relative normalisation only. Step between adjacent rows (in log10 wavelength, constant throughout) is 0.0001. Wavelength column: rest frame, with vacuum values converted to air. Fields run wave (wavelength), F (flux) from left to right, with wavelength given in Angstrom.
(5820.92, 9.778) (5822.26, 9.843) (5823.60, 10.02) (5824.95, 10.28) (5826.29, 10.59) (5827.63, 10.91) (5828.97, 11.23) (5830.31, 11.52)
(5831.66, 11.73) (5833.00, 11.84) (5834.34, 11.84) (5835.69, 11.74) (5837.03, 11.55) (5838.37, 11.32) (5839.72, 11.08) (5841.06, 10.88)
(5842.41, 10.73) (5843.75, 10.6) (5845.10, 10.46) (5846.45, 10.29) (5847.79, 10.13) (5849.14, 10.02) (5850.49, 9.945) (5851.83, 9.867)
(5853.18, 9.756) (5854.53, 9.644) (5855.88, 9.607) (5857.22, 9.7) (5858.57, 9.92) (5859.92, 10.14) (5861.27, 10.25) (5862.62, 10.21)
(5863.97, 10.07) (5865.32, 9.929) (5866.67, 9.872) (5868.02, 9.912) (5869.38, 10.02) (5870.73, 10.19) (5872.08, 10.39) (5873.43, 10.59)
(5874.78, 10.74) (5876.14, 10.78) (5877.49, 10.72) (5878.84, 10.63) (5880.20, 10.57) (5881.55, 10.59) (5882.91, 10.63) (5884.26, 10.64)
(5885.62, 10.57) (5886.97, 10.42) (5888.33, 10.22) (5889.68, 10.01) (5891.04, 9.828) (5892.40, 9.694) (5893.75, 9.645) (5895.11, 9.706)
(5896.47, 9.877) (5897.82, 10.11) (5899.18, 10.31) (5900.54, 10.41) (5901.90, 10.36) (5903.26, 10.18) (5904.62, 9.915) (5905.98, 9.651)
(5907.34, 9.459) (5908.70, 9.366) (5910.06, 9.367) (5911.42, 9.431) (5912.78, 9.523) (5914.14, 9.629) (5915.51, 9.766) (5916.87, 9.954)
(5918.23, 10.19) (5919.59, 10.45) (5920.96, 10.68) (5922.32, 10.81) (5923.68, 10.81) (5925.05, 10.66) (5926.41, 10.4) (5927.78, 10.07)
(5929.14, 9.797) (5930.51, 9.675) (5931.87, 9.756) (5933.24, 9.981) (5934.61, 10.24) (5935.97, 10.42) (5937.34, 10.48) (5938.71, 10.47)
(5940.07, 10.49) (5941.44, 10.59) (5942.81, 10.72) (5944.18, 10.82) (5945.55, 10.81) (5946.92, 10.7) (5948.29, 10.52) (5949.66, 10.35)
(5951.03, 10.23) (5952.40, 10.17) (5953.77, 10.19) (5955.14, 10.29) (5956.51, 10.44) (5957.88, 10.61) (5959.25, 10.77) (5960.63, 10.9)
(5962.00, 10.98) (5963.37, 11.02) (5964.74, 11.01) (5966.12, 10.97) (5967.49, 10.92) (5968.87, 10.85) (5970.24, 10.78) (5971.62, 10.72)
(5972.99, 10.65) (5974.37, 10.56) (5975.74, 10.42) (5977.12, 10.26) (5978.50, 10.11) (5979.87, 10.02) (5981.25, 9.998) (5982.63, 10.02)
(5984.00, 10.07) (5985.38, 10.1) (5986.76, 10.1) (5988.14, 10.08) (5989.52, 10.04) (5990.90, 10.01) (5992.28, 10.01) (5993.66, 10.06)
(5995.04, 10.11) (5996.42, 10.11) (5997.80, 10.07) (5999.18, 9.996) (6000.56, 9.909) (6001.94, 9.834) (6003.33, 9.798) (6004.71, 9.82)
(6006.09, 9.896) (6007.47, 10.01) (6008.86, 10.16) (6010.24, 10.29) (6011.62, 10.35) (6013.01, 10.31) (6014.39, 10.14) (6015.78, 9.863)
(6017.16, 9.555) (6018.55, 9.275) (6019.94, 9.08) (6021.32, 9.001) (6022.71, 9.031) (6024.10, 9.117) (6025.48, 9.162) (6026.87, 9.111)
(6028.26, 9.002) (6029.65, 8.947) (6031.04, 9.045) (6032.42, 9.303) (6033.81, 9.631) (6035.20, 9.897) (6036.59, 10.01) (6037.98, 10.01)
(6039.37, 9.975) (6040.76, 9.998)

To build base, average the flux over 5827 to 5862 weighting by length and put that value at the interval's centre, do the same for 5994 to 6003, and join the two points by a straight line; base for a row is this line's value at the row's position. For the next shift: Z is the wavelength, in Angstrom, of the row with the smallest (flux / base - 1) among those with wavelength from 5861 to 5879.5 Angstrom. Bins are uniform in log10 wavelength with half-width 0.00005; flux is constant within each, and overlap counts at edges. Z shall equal 5866.67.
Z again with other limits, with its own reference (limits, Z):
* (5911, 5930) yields 5911.42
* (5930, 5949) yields 5930.51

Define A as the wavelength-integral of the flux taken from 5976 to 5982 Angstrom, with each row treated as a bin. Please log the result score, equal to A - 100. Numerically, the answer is -39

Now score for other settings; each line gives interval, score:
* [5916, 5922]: -38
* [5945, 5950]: -47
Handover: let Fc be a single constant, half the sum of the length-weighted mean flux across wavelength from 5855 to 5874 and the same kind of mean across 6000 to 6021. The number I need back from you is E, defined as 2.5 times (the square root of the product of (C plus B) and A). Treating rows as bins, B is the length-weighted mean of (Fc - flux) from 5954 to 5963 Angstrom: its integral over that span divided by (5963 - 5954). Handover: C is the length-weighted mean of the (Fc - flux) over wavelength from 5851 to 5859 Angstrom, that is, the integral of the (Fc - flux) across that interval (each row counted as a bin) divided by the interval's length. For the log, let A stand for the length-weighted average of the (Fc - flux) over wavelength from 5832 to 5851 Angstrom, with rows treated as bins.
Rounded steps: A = -0.95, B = -0.69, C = 0.2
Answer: 1.7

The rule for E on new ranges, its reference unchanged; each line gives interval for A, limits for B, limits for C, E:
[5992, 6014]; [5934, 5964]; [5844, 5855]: 0.6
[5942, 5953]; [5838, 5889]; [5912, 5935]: 1.4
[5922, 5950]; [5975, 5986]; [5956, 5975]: 1.7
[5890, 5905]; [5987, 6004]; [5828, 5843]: 0.6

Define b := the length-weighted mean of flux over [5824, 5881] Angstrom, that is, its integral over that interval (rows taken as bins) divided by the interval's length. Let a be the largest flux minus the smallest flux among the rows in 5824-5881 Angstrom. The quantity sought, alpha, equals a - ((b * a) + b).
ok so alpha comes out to -32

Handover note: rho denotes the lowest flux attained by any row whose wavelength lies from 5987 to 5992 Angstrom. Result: 10.01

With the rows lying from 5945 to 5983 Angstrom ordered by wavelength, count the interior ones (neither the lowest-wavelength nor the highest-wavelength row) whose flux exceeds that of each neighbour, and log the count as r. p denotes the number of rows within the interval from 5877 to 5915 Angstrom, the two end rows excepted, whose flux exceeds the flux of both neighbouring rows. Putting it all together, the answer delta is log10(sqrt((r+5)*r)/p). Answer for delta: 0.1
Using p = 2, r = 1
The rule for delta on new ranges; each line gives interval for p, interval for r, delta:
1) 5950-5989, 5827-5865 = 0.4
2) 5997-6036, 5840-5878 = 0.3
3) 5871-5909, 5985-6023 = -0.1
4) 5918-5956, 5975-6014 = 0.1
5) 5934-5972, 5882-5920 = 0.1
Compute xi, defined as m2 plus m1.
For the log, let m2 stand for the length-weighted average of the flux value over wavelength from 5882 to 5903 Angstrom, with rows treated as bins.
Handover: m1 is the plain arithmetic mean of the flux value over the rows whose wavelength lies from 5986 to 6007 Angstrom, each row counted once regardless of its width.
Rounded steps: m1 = 10.0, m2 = 10.2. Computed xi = 20.2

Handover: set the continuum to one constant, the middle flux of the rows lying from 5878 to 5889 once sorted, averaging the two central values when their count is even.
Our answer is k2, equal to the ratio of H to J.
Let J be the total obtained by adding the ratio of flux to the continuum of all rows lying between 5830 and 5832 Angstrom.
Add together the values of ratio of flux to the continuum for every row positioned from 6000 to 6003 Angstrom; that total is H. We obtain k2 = 0.85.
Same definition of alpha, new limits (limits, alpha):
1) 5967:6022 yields -28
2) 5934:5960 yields -17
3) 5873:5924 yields -23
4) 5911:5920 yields -19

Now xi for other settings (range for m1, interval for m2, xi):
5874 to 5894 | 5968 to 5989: 20.7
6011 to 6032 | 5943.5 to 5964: 20.0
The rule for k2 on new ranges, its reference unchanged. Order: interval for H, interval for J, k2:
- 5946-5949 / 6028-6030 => 1.18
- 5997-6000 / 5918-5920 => 0.97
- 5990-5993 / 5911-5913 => 1.06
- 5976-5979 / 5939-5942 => 0.97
